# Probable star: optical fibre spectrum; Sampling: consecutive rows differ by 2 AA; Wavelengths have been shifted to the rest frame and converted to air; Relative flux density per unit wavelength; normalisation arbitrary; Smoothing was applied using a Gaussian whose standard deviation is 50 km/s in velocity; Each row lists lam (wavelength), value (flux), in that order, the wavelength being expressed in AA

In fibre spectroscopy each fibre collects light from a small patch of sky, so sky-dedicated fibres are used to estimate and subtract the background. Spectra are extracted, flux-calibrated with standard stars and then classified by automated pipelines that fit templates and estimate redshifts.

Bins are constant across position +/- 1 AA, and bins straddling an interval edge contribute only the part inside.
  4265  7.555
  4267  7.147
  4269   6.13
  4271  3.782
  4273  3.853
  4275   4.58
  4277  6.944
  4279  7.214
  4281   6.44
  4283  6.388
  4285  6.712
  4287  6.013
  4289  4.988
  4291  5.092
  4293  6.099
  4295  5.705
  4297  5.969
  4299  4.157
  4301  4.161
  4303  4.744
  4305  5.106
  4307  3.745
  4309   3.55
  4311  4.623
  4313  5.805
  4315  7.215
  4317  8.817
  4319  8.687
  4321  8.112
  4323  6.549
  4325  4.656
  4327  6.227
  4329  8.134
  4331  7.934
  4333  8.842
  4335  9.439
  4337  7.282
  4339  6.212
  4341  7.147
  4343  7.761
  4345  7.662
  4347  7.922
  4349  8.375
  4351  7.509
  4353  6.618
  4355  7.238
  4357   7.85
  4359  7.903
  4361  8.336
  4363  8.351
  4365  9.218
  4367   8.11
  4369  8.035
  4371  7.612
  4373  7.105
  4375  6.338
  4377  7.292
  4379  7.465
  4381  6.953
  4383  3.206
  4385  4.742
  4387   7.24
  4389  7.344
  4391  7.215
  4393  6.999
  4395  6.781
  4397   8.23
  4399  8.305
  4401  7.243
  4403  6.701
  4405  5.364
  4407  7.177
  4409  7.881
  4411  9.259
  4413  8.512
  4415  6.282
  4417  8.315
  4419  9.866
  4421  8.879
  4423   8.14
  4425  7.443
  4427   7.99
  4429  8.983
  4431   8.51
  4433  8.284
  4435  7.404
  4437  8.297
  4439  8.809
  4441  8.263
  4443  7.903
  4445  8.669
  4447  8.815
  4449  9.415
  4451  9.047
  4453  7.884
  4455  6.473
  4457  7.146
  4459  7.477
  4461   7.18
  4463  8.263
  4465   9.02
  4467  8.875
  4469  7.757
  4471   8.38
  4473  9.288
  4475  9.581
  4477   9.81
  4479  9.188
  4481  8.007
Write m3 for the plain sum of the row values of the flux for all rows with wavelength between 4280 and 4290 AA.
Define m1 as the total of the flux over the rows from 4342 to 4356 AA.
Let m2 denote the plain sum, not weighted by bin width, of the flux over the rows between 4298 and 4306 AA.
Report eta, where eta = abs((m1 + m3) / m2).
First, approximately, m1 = 53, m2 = 18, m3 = 31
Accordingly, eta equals 4.6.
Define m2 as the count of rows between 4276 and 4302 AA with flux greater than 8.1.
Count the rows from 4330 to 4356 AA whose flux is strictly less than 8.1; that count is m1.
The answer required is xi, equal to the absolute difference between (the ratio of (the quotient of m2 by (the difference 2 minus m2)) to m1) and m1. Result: 10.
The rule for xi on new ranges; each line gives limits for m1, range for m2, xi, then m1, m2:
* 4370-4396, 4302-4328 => 13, 13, 3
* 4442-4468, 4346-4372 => 6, 6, 5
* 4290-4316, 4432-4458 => 13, 13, 8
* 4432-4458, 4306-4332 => 5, 5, 4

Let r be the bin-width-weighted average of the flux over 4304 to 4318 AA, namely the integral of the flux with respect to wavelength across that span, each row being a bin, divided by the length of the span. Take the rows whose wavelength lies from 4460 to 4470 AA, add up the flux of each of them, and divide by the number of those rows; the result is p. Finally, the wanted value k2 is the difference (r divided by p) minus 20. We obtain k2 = -19.3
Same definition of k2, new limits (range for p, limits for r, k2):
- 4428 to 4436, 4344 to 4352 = -19.1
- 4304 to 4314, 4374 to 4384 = -18.6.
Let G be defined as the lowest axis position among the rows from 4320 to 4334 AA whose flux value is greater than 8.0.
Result 4321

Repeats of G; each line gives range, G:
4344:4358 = 4349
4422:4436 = 4423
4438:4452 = 4439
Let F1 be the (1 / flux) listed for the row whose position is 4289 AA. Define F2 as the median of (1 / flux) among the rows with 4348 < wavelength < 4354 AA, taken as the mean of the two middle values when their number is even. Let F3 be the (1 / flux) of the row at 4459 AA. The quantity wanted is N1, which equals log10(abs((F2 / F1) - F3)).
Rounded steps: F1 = 0.200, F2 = 0.133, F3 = 0.134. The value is -0.28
